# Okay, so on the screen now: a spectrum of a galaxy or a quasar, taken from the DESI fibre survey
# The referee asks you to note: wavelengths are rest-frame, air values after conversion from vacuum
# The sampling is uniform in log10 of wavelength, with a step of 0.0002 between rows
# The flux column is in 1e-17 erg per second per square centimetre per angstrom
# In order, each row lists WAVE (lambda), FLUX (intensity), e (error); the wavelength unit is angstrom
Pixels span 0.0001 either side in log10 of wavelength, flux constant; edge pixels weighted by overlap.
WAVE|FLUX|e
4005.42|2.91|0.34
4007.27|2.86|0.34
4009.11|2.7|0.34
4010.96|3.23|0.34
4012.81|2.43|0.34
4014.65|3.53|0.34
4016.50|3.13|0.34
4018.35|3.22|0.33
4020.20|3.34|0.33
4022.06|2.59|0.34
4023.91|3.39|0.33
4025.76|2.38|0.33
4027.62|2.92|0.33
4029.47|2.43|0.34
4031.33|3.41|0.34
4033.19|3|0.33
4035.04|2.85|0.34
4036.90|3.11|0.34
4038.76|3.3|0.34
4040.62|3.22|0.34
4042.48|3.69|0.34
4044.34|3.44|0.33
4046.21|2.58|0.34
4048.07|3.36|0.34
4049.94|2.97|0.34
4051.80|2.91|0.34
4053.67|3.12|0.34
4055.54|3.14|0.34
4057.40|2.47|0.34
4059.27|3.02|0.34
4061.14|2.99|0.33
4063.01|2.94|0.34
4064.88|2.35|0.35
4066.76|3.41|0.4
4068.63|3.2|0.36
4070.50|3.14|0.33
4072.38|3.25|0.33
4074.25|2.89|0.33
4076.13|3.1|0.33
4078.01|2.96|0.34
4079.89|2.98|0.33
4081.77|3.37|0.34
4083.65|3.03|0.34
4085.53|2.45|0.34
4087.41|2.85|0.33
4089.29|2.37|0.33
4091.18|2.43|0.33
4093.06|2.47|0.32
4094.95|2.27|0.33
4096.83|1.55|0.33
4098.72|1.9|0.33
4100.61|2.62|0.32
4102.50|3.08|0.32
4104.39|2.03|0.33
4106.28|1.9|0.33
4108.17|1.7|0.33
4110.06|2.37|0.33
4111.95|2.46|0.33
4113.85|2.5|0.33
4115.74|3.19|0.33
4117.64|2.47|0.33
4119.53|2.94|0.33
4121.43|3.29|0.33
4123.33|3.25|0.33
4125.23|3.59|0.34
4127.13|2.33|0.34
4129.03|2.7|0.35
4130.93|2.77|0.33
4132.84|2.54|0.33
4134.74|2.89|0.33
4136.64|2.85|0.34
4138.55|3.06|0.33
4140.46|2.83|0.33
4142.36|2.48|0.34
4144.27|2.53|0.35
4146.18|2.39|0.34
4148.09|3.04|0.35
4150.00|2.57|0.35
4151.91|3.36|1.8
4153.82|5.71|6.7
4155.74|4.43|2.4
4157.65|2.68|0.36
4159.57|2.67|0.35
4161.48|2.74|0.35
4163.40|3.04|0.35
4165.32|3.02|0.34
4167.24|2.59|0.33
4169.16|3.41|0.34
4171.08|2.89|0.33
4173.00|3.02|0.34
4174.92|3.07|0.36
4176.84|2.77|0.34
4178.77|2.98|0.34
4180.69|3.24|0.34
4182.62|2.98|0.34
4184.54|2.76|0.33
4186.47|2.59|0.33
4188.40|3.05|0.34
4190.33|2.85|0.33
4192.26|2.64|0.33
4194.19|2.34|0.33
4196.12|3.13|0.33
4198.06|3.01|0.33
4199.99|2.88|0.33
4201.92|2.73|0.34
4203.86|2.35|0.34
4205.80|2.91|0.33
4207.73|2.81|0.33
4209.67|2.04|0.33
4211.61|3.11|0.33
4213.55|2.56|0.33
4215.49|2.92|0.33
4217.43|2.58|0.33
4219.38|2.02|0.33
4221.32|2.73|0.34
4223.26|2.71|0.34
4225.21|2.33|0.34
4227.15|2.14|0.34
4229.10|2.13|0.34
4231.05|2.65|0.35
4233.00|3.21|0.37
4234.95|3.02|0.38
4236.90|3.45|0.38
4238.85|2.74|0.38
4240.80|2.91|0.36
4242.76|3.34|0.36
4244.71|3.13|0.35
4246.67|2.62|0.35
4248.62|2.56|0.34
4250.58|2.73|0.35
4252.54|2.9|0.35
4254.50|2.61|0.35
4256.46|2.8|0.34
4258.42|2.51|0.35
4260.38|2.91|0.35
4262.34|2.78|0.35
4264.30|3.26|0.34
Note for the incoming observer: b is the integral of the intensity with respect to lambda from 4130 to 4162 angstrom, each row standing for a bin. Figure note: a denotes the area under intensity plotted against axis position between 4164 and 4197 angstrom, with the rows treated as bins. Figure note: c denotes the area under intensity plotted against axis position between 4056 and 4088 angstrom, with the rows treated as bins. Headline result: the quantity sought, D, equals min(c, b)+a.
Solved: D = 191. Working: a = 95.8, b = 97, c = 95.0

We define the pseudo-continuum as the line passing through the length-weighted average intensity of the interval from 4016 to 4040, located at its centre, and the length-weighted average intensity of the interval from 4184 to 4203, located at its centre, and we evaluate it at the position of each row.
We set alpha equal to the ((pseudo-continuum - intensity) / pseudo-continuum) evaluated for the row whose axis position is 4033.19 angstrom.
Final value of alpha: 0.00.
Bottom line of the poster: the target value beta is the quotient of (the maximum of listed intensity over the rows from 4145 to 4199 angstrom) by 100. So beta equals 0.057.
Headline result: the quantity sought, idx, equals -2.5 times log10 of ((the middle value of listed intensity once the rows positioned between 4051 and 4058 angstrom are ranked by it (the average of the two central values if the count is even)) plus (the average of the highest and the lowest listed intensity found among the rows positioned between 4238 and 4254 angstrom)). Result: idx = -1.94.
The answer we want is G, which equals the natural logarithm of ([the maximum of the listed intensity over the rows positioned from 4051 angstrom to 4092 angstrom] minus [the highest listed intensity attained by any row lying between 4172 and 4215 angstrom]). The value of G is -1.8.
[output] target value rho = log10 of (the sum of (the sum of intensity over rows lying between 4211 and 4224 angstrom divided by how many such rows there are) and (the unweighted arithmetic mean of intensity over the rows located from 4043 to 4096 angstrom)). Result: 0.75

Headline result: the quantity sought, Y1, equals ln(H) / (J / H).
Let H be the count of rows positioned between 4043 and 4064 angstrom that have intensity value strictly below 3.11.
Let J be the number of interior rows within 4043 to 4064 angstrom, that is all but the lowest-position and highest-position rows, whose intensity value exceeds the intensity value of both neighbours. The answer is 4.5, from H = 7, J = 3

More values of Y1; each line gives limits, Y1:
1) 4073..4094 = 7.7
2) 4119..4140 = 4.2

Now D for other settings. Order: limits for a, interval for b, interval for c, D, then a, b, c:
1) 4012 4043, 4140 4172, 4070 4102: 180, 94.6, 99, 85.8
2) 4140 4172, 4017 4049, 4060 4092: 192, 98.7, 98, 93.6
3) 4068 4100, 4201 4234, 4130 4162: 172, 86.8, 85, 97.2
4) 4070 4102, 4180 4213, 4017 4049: 178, 85.8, 92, 98.3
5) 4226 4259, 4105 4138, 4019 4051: 181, 92.1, 89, 97.9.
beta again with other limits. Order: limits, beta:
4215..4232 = 0.029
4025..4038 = 0.034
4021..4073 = 0.037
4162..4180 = 0.034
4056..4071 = 0.034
